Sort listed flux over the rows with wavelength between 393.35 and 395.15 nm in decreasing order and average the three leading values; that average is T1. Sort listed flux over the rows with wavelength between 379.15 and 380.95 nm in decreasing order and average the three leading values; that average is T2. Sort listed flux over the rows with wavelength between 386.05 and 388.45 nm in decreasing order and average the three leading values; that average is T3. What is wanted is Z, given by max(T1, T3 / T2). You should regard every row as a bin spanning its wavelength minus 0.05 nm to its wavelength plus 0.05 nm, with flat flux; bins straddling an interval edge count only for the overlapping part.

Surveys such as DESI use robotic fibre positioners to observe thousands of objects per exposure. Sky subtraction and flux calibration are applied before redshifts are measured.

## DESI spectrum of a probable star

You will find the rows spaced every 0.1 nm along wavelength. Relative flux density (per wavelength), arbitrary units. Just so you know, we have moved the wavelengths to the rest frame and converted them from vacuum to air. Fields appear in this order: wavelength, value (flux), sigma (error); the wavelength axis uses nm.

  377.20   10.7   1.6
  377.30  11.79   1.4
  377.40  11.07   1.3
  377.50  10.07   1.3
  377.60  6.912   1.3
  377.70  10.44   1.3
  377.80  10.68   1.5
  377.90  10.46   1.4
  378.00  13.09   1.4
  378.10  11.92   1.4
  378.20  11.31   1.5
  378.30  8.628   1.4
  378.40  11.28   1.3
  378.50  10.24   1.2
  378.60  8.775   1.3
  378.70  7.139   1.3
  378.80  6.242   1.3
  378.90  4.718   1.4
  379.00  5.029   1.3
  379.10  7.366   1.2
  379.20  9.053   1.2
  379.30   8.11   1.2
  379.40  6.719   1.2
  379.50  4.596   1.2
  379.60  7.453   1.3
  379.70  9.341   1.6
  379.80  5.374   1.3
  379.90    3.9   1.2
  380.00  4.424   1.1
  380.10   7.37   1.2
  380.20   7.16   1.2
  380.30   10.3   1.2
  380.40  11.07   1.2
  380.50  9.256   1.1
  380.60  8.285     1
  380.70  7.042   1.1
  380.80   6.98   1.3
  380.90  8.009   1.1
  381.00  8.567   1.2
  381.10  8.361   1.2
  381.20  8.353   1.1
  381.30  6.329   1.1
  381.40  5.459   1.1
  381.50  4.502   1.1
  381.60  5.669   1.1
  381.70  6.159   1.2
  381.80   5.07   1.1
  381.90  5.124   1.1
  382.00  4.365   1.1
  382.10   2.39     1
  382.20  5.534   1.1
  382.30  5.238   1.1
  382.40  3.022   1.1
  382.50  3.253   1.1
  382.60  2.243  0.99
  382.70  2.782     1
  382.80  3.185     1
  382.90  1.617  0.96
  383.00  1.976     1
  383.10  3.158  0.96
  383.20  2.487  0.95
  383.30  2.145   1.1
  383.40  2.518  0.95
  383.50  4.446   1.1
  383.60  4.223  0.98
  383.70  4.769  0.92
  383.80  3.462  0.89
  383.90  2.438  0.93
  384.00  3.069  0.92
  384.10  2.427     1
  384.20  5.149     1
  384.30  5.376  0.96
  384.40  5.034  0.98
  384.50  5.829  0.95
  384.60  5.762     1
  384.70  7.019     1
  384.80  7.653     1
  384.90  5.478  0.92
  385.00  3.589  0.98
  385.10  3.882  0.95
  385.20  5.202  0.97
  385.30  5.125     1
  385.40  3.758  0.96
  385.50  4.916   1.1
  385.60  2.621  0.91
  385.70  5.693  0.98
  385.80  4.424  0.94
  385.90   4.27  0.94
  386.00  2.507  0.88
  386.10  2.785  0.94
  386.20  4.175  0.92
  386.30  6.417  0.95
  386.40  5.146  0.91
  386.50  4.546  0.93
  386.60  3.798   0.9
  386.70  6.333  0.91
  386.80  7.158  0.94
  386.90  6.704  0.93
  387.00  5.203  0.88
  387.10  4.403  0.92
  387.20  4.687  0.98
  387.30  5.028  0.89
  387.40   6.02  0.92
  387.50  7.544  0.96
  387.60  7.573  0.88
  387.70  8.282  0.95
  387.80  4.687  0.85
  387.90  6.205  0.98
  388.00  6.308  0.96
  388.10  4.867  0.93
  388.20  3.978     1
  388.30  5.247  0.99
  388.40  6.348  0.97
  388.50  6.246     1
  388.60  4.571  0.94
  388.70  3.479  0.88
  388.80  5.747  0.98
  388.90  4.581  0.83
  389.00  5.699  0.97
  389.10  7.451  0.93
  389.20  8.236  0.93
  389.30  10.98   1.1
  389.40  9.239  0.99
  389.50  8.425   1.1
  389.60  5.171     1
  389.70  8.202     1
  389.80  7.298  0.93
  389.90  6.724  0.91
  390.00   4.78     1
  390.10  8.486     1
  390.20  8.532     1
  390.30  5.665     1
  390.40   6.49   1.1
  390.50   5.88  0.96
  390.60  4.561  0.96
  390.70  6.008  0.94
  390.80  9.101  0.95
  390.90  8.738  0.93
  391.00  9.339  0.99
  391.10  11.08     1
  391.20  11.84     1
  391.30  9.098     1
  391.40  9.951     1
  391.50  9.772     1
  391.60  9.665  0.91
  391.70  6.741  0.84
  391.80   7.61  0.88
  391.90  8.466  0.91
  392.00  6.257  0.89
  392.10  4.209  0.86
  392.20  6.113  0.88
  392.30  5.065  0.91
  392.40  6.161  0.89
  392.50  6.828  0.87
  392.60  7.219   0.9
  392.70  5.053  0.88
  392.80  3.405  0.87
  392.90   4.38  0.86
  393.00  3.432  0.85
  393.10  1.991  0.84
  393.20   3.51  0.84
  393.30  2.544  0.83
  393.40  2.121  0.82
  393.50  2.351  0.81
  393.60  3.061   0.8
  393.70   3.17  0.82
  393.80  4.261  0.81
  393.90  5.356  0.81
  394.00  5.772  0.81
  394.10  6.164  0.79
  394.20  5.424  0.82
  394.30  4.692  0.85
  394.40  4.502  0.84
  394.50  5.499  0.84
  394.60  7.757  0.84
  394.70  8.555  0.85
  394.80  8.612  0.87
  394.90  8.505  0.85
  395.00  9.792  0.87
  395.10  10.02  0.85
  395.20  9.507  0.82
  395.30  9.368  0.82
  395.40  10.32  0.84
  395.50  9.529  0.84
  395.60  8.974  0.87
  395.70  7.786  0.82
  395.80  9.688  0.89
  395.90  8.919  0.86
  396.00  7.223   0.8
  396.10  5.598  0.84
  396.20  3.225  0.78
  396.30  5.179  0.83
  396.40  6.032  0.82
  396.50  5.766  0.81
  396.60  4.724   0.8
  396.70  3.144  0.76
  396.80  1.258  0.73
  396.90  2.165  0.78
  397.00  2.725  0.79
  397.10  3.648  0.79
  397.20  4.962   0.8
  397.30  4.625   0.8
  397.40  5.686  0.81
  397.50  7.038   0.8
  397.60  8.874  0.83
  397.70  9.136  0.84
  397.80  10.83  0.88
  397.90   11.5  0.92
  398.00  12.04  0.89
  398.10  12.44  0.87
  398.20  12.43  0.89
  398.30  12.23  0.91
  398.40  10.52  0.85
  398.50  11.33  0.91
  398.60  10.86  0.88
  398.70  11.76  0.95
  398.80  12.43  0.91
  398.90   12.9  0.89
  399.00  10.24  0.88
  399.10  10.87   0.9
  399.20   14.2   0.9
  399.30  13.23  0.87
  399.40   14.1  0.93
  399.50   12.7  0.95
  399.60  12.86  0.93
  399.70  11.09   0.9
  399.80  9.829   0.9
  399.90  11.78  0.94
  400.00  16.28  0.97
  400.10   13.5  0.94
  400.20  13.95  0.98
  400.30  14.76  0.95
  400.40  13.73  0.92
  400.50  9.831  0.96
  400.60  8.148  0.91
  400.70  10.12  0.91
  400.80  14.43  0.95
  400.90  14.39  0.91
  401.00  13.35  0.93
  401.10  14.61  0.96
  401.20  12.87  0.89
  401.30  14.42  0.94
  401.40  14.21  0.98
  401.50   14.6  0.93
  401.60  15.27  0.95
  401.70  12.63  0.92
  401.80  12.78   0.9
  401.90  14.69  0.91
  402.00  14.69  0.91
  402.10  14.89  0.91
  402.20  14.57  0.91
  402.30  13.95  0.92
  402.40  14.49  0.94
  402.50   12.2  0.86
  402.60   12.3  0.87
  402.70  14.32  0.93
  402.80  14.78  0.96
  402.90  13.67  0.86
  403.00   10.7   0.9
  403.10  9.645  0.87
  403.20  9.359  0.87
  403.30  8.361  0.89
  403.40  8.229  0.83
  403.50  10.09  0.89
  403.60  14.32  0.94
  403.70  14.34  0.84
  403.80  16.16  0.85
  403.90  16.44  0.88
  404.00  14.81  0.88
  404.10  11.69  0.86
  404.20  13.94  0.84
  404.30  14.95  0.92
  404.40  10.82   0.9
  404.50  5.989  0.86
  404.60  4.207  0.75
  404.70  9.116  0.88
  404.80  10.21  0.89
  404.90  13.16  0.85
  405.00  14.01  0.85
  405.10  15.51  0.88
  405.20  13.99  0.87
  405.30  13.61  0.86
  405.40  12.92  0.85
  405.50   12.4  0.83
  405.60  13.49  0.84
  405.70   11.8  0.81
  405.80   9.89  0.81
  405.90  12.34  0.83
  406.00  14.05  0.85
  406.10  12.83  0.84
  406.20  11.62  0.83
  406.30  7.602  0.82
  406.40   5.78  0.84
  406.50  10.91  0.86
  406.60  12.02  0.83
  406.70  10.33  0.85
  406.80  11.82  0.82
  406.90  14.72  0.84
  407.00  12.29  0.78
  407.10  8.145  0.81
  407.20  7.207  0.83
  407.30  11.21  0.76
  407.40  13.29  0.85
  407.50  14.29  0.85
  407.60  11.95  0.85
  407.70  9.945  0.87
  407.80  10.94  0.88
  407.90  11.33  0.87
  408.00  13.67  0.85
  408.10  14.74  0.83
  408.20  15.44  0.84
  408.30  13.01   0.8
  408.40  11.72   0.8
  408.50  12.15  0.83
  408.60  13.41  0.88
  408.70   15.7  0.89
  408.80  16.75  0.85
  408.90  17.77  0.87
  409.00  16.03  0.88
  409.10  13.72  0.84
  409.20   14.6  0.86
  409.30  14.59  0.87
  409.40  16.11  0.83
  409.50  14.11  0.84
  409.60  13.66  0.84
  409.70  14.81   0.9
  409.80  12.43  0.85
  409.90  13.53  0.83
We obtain 9.5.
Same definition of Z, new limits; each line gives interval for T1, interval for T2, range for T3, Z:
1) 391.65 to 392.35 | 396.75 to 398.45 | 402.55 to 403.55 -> 7.6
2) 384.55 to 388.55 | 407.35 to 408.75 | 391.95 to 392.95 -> 7.8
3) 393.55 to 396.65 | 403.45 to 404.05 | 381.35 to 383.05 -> 10.0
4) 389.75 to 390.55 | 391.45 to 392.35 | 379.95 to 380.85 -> 8.1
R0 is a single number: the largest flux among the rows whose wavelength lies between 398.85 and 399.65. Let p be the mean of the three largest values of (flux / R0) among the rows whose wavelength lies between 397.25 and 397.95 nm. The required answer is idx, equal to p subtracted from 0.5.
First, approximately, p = 0.74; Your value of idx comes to -0.24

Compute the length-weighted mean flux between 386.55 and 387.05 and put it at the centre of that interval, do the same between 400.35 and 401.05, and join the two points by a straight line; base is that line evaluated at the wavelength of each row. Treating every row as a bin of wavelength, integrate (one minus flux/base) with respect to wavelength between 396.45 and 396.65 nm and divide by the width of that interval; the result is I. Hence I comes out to 0.5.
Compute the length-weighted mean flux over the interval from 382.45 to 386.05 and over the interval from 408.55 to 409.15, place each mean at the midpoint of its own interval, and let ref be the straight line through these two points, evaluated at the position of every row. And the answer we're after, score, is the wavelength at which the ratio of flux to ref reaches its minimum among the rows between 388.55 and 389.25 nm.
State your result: 388.70 nm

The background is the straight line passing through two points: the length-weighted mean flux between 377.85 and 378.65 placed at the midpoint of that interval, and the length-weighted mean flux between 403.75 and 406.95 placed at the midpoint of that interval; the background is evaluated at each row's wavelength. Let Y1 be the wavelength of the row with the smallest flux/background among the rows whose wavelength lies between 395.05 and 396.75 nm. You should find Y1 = 396.70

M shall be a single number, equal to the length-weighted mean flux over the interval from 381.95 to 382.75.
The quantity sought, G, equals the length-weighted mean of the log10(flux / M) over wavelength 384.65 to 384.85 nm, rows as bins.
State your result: 0.3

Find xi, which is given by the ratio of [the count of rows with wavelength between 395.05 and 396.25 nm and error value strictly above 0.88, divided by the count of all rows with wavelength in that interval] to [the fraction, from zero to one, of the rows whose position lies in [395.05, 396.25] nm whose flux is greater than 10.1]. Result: 1.0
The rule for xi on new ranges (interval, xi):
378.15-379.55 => 4.7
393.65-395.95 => 1.0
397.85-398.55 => 0.7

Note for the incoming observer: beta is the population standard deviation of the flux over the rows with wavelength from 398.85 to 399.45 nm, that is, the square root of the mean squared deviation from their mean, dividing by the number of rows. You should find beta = 1.5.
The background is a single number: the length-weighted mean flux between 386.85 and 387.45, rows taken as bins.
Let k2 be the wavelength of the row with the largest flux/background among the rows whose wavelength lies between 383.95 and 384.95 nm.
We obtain 384.80 nm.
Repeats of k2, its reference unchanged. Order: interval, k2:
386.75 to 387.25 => 386.80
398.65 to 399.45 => 399.20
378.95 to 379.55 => 379.20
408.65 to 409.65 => 408.90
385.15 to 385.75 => 385.70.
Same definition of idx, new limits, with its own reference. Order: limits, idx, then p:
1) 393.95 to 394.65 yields 0.04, 0.46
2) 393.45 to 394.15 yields 0.09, 0.41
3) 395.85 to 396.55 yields -0.02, 0.52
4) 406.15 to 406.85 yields -0.33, 0.83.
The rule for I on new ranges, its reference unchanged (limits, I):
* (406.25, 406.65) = 0.4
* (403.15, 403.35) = 0.3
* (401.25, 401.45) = -0.2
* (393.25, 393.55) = 0.7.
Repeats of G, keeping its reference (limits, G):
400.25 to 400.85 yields 0.5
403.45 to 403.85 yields 0.6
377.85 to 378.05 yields 0.5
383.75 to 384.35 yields 0.0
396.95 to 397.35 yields 0.0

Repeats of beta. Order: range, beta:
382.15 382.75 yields 1.2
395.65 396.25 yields 2.2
